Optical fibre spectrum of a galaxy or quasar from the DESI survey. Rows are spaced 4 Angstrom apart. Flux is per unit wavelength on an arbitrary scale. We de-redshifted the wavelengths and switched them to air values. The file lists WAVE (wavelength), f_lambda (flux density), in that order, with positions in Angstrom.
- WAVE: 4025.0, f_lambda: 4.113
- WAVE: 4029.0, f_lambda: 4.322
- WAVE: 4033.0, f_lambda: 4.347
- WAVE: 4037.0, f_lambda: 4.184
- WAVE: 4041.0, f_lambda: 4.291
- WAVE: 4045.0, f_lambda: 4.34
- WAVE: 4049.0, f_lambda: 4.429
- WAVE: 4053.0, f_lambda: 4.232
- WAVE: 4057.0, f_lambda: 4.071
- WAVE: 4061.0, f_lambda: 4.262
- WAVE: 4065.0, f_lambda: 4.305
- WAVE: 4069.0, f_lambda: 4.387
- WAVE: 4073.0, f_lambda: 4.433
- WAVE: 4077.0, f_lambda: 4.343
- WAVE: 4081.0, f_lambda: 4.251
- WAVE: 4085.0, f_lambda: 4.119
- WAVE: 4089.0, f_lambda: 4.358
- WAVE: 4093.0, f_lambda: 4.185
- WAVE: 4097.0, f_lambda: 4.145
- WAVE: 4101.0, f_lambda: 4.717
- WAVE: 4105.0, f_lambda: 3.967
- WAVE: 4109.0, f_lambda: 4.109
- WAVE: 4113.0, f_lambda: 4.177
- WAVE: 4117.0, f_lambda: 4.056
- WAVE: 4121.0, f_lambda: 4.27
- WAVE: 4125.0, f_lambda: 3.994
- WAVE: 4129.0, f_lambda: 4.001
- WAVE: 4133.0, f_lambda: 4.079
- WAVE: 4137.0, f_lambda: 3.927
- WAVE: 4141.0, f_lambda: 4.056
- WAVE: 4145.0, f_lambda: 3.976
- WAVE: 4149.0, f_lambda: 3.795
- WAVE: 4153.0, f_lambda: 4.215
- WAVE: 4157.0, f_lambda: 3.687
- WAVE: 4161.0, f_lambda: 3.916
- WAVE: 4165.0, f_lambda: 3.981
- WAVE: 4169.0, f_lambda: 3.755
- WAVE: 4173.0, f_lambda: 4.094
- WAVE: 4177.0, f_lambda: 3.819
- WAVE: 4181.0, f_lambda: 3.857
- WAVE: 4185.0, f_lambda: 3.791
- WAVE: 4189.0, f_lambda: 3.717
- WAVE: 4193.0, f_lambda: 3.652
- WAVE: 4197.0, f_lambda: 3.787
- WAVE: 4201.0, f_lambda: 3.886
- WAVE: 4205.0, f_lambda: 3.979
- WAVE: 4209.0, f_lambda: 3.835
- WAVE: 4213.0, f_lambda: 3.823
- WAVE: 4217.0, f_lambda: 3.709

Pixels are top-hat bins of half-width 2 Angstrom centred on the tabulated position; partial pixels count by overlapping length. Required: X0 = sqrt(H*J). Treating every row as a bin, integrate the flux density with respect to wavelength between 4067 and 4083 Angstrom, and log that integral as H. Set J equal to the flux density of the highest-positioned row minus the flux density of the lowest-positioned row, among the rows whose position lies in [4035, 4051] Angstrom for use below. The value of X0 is 4.1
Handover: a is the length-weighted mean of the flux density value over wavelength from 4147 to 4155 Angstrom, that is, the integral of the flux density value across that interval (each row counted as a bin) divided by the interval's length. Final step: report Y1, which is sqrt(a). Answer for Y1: 2.00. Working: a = 4.0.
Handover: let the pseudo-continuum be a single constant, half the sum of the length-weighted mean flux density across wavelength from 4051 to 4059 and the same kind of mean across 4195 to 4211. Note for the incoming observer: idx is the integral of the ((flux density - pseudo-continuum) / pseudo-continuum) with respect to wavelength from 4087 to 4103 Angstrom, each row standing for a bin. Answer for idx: 1.4 Angstrom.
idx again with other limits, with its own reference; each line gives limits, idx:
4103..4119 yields 0.3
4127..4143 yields 0.0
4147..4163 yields -0.4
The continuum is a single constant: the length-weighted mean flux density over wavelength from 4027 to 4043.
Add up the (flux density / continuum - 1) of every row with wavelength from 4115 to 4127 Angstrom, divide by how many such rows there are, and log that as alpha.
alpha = -0.04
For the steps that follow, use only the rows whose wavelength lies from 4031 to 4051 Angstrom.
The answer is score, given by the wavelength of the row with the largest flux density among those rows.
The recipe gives 4049.0 Angstrom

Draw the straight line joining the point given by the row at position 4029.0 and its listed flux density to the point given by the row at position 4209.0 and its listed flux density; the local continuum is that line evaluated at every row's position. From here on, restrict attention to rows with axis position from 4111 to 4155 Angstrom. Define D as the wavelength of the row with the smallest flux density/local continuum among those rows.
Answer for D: 4149.0 Angstrom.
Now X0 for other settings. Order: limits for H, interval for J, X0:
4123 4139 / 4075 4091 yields 1.0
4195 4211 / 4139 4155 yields 3.1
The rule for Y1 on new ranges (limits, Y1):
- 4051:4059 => 2.04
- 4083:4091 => 2.06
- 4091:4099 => 2.04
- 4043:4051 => 2.09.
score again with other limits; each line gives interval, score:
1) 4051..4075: 4073.0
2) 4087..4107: 4101.0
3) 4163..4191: 4173.0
